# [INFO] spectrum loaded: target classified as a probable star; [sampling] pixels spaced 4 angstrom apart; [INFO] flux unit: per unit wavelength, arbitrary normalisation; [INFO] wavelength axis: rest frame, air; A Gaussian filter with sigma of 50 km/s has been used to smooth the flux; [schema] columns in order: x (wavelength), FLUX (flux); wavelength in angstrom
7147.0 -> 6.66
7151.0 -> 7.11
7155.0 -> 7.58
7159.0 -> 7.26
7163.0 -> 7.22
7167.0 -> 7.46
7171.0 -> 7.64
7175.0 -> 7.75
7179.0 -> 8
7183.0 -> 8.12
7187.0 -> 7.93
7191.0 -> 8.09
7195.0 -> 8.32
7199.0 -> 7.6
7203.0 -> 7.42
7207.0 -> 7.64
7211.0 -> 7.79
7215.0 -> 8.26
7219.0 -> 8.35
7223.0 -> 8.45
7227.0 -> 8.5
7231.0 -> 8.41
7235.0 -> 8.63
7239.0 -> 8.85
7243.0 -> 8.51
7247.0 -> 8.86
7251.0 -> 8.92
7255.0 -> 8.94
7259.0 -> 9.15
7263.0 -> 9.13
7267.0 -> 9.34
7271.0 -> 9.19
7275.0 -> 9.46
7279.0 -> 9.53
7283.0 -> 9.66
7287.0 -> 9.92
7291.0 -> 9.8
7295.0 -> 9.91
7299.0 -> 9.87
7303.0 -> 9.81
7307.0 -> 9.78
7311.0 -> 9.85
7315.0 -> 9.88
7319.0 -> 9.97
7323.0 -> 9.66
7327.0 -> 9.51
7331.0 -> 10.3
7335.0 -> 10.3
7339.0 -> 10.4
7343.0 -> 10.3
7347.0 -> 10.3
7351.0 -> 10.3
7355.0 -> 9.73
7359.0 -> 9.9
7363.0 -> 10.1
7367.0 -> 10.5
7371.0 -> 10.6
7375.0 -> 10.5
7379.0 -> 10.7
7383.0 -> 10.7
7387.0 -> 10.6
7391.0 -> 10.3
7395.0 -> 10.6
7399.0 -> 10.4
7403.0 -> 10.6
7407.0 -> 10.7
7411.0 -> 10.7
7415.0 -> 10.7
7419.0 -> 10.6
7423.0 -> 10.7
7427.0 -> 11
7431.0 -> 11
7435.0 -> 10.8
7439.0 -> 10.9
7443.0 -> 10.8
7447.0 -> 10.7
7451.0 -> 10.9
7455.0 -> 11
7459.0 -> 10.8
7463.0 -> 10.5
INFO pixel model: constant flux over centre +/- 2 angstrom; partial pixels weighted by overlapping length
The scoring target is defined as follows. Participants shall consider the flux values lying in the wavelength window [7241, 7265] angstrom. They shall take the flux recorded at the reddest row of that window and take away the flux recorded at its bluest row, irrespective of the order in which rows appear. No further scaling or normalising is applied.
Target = 0.62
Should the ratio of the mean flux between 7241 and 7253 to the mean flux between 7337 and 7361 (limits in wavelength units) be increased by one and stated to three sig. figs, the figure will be 1.86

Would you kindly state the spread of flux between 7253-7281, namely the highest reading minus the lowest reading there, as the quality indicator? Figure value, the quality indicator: 0.59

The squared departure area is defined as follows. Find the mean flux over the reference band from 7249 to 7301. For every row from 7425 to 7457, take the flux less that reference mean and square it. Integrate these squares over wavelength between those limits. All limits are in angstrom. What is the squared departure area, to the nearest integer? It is 67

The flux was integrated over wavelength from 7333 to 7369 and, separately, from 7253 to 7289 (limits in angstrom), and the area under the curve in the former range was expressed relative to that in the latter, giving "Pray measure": 1.09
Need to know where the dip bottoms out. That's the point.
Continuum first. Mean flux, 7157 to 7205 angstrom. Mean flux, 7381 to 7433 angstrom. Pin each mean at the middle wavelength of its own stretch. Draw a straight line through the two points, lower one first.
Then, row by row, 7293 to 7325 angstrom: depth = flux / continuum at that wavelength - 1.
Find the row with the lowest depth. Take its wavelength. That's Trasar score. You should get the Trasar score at 7323.0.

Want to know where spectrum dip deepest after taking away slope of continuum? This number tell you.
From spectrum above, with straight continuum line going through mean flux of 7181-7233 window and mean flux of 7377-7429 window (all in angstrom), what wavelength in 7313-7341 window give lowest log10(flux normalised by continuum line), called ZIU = 7327.0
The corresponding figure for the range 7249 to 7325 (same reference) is 7323.0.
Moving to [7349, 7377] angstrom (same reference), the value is 7355.0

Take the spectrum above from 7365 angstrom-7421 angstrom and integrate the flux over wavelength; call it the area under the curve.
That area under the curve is 593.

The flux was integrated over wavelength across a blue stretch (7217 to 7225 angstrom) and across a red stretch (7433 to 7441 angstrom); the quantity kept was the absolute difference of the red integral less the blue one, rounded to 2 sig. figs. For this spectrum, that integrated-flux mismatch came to 20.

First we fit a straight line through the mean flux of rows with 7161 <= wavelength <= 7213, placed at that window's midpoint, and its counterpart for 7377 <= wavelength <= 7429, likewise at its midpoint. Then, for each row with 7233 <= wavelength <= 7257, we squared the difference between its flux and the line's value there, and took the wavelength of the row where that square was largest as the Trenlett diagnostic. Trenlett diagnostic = 7239.0 angstrom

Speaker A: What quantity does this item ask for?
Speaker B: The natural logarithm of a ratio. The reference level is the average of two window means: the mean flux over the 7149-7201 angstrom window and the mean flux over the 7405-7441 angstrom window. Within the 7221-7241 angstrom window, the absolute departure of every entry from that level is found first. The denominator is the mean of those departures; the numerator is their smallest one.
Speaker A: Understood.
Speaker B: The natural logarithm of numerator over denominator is -0.54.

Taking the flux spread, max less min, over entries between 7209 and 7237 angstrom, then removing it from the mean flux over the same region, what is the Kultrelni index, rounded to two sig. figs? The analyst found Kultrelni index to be 7.5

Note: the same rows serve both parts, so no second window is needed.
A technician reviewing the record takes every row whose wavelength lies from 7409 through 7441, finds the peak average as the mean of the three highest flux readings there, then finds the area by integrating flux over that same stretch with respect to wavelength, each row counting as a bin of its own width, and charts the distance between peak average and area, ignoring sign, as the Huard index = 335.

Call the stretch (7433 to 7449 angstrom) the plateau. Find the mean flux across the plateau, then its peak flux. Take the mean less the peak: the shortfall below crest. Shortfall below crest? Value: -0.1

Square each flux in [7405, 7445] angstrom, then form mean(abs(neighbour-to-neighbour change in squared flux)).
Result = 2.2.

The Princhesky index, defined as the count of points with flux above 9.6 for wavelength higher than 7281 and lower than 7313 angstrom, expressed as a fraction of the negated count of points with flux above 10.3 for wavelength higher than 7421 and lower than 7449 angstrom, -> -1.14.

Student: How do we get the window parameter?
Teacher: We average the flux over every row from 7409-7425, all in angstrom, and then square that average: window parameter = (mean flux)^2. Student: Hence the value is 114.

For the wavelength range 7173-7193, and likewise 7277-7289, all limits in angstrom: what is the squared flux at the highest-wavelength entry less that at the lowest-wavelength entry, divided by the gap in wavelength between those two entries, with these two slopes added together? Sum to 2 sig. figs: 1.3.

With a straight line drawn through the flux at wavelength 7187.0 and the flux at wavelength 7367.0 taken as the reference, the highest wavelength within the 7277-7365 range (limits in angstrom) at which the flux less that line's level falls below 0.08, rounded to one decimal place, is 7363.0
